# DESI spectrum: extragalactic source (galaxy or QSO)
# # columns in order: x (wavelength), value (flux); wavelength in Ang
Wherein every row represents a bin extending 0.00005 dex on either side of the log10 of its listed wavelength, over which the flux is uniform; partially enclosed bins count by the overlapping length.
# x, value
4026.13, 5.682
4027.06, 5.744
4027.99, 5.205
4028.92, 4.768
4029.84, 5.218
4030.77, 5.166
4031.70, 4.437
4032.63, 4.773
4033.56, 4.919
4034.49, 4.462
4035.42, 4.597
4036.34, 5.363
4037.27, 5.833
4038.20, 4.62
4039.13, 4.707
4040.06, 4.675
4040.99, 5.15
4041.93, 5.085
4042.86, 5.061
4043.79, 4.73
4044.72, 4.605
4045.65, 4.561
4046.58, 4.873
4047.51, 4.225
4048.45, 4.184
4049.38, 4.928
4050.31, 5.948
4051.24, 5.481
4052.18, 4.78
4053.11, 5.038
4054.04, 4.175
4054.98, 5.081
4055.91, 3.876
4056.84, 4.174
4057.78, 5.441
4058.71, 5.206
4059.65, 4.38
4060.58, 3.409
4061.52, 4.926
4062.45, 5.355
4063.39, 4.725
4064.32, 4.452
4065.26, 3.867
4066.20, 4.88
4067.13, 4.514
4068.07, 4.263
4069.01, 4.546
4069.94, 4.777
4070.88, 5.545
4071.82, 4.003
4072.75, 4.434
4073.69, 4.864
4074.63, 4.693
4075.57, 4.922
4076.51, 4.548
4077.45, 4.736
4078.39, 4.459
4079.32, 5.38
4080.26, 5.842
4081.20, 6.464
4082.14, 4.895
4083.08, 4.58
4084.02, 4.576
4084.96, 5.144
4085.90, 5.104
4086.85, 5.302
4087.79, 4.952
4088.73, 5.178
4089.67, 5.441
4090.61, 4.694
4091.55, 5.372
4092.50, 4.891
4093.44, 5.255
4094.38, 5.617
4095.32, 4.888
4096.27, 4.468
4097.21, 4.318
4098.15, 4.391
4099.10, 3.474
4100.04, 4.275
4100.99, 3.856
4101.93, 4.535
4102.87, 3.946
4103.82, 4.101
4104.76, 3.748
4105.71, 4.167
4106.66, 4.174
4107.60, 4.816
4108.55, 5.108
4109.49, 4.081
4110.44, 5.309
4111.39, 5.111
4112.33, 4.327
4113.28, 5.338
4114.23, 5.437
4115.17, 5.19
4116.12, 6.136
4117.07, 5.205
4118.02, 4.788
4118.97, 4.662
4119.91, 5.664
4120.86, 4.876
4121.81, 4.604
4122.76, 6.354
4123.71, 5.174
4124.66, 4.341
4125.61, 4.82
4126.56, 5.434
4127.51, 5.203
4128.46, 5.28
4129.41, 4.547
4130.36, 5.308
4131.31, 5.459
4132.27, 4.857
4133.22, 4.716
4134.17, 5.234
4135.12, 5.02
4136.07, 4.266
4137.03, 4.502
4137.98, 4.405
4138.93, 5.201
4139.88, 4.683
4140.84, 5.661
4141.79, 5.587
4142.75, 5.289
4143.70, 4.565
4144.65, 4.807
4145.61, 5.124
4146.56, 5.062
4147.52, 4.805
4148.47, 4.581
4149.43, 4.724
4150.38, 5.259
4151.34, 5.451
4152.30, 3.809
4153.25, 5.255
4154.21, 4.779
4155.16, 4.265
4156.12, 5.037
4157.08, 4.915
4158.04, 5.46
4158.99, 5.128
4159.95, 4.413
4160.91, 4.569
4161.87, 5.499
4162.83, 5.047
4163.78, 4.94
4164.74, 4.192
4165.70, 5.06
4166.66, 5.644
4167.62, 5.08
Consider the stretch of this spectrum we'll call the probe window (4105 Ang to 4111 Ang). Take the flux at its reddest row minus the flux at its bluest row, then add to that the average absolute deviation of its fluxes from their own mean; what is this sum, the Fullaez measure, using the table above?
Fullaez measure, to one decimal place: 1.6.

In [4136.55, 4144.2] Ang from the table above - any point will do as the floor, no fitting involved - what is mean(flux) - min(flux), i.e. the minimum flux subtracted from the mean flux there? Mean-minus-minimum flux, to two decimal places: 0.58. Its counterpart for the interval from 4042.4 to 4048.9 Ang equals 0.42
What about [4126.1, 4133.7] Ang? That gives 0.55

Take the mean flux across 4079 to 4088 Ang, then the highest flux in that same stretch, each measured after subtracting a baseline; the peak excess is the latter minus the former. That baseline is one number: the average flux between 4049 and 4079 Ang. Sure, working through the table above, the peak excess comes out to 1.24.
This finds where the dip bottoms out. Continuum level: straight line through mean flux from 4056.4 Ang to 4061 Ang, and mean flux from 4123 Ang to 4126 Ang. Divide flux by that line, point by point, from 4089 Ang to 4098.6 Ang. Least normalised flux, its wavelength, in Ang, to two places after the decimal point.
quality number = 4097.21 Ang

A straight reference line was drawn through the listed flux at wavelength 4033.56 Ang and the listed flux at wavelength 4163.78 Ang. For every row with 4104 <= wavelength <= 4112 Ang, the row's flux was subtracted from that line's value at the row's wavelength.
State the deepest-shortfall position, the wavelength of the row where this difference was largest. 4104.76 Ang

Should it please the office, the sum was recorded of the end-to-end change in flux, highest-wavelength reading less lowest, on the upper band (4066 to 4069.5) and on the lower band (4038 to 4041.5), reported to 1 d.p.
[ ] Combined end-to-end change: 0.2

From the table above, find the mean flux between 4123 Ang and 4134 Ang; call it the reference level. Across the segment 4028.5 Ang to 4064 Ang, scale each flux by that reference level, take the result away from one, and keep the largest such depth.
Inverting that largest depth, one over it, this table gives 3.1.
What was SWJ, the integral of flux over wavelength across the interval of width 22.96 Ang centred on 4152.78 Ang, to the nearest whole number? 113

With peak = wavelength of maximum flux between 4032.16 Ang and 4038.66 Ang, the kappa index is 4037.27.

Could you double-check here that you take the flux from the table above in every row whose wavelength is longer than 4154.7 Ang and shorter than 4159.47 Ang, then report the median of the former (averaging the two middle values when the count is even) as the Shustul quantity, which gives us 5.04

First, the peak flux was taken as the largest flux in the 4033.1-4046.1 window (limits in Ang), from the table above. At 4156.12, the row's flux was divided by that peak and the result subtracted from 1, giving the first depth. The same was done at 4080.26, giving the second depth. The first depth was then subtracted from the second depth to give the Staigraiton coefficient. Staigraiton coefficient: -0.14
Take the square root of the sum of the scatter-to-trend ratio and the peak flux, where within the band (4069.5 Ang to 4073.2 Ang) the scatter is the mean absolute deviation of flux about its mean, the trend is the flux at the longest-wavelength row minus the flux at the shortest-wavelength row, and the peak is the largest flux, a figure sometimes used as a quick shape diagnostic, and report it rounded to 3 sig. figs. 2.04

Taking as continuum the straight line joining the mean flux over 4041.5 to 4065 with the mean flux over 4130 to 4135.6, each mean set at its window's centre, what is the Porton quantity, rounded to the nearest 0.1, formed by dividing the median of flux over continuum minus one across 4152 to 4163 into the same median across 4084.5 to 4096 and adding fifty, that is 48.8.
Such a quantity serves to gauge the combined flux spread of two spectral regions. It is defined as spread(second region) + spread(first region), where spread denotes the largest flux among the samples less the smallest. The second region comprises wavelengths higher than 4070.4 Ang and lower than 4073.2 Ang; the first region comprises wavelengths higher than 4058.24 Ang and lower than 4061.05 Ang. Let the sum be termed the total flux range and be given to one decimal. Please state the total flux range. 3.3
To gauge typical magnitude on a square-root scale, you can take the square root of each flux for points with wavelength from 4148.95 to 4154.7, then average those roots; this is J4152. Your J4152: 2.21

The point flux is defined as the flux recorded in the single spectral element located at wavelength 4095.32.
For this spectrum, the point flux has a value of 4.888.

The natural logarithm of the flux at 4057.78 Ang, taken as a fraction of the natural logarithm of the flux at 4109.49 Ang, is 1.20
